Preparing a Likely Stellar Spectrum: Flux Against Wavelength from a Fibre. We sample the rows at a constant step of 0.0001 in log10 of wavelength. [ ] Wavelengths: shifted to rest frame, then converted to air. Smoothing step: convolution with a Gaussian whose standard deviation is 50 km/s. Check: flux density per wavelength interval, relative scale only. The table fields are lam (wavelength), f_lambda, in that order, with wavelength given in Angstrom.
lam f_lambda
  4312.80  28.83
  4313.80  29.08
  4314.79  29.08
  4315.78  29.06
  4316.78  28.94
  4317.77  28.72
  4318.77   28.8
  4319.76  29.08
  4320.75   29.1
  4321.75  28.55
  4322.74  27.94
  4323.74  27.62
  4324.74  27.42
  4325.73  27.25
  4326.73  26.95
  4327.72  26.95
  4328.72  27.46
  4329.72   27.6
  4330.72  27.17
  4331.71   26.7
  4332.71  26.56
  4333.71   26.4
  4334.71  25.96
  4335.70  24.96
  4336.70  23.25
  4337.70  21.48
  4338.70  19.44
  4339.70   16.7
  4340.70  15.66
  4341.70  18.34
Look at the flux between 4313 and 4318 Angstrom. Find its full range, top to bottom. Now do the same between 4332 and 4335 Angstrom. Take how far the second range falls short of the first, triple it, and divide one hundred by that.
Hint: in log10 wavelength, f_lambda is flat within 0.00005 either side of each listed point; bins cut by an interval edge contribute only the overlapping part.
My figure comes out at -139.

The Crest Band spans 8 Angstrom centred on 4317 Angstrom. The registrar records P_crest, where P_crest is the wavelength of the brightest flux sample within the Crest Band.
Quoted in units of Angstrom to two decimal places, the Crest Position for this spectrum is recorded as 4320.75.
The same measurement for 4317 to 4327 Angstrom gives 4320.75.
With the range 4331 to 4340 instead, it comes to 4331.71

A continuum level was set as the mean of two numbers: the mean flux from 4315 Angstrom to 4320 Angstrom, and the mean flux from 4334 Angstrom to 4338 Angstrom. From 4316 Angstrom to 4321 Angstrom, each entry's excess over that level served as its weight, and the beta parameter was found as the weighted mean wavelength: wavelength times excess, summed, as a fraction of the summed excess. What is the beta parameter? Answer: 4318.8 Angstrom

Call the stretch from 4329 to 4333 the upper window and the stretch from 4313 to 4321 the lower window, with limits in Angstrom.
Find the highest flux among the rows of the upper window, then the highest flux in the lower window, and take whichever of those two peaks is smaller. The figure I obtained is 27.6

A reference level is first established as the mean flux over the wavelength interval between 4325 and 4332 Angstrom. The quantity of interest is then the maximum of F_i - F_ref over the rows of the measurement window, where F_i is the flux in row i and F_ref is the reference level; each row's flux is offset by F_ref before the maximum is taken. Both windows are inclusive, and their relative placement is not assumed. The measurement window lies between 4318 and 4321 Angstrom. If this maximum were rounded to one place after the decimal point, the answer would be 1.9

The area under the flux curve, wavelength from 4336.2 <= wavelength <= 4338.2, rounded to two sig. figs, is 45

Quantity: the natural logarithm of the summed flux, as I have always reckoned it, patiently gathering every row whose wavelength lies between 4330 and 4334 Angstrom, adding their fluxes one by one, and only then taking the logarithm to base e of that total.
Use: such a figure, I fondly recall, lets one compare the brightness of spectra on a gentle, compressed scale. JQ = 4.67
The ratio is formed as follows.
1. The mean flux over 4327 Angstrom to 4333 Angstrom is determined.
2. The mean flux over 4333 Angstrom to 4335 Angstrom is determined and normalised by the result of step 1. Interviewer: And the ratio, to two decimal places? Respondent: 0.97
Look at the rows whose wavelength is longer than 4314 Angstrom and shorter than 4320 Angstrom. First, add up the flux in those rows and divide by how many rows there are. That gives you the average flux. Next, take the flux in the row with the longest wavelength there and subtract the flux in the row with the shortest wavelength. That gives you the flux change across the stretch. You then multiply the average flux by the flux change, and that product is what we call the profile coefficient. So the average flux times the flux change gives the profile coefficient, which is 0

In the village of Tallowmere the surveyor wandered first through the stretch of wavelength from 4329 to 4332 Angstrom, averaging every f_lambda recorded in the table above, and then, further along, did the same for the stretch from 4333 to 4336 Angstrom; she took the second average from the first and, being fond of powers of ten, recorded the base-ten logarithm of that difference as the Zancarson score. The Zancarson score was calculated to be 0.1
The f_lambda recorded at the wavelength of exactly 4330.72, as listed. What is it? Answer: 27.17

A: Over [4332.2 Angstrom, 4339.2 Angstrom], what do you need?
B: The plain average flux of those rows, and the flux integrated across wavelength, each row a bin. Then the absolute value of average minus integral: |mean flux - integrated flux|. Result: 144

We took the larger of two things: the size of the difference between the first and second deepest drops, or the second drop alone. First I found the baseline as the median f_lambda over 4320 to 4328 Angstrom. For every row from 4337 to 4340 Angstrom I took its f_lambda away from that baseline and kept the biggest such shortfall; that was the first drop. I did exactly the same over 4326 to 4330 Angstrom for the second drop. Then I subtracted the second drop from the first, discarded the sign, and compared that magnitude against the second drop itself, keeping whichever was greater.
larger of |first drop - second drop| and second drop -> 10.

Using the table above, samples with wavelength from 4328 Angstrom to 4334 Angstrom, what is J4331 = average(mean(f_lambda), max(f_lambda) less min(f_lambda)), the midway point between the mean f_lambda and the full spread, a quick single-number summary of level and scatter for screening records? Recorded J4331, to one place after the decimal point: 14.1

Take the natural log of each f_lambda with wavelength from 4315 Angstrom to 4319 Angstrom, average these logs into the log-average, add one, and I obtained 4.36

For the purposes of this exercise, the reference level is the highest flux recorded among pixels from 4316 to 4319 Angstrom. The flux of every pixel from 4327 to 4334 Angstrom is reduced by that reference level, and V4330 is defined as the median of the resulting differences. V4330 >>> -2.0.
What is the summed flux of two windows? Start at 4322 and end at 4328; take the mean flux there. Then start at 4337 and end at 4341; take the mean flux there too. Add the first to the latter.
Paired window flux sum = 46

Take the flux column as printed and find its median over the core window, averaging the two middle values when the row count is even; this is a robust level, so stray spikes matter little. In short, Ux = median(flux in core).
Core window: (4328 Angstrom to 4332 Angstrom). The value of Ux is 27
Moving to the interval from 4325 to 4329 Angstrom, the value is 27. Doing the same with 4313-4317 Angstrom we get 29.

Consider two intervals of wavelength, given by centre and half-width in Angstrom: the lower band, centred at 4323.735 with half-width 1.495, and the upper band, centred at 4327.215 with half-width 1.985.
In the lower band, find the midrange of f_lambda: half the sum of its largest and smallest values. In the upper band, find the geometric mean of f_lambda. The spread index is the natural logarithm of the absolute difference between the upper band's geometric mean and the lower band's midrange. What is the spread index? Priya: -0.6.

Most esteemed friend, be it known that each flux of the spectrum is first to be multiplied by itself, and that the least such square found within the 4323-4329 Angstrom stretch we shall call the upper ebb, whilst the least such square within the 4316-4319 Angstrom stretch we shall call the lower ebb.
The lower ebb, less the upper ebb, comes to 99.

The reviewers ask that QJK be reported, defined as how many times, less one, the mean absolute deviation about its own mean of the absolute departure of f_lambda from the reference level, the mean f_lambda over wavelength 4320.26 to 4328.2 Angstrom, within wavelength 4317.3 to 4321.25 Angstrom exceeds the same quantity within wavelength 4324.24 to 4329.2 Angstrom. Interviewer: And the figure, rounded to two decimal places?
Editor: -0.19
